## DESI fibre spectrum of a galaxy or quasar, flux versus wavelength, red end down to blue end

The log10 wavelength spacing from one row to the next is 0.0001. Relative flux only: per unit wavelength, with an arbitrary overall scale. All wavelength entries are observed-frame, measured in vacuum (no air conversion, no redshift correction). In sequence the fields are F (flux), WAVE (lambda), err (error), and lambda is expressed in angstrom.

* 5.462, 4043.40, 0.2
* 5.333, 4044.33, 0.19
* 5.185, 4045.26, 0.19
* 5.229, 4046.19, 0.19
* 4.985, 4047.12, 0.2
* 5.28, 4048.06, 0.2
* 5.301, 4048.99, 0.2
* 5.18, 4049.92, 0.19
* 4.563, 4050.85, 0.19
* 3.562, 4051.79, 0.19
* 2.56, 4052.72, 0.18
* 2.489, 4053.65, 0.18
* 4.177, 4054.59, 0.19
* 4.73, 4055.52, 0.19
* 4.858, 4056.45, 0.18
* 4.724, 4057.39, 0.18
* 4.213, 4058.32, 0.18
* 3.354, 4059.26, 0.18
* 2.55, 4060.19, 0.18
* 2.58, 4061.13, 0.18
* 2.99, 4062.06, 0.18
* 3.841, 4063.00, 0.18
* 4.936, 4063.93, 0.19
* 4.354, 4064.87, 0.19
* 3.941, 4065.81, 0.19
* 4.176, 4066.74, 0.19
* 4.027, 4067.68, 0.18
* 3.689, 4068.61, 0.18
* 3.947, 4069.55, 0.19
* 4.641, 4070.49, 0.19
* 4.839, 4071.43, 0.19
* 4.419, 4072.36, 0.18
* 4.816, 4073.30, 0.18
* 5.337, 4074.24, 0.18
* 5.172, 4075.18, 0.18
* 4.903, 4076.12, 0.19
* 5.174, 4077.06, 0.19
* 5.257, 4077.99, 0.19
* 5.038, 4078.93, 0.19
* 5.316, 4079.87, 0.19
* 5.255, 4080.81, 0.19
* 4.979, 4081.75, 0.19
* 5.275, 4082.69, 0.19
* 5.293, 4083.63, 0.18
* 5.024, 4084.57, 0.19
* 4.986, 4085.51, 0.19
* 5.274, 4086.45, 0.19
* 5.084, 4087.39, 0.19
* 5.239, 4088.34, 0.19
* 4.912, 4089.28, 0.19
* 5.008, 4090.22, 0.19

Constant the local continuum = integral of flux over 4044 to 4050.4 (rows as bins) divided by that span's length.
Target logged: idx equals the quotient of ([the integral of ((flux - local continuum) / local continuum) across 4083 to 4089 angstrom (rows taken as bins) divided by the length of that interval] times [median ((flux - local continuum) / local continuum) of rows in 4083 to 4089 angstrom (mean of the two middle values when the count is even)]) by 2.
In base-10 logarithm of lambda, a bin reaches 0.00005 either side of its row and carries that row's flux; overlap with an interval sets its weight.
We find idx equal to 0.000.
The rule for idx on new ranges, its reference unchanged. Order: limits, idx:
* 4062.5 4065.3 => 0.013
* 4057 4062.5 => 0.069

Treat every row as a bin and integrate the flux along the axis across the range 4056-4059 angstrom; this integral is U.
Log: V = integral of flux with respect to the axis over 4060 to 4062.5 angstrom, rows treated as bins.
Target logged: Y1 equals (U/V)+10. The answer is 11.98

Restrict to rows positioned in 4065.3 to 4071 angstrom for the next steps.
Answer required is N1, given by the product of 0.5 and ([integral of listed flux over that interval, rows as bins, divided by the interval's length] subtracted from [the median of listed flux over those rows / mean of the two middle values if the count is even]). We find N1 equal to -0.04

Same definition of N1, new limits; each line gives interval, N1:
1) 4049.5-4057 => 0.18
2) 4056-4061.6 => 0.04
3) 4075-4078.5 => 0.02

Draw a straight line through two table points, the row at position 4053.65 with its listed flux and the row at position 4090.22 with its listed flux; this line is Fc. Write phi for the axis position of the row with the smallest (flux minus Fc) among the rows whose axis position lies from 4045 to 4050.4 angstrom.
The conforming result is 4047.12 angstrom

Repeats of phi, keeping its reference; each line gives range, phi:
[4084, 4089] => 4087.39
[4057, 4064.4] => 4061.13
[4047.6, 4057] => 4053.65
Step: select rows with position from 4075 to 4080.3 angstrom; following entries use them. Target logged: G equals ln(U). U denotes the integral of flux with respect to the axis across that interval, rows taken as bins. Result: 3.31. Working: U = 27.3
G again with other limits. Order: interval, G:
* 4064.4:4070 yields 3.11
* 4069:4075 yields 3.33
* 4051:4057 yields 3.12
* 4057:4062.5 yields 2.92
